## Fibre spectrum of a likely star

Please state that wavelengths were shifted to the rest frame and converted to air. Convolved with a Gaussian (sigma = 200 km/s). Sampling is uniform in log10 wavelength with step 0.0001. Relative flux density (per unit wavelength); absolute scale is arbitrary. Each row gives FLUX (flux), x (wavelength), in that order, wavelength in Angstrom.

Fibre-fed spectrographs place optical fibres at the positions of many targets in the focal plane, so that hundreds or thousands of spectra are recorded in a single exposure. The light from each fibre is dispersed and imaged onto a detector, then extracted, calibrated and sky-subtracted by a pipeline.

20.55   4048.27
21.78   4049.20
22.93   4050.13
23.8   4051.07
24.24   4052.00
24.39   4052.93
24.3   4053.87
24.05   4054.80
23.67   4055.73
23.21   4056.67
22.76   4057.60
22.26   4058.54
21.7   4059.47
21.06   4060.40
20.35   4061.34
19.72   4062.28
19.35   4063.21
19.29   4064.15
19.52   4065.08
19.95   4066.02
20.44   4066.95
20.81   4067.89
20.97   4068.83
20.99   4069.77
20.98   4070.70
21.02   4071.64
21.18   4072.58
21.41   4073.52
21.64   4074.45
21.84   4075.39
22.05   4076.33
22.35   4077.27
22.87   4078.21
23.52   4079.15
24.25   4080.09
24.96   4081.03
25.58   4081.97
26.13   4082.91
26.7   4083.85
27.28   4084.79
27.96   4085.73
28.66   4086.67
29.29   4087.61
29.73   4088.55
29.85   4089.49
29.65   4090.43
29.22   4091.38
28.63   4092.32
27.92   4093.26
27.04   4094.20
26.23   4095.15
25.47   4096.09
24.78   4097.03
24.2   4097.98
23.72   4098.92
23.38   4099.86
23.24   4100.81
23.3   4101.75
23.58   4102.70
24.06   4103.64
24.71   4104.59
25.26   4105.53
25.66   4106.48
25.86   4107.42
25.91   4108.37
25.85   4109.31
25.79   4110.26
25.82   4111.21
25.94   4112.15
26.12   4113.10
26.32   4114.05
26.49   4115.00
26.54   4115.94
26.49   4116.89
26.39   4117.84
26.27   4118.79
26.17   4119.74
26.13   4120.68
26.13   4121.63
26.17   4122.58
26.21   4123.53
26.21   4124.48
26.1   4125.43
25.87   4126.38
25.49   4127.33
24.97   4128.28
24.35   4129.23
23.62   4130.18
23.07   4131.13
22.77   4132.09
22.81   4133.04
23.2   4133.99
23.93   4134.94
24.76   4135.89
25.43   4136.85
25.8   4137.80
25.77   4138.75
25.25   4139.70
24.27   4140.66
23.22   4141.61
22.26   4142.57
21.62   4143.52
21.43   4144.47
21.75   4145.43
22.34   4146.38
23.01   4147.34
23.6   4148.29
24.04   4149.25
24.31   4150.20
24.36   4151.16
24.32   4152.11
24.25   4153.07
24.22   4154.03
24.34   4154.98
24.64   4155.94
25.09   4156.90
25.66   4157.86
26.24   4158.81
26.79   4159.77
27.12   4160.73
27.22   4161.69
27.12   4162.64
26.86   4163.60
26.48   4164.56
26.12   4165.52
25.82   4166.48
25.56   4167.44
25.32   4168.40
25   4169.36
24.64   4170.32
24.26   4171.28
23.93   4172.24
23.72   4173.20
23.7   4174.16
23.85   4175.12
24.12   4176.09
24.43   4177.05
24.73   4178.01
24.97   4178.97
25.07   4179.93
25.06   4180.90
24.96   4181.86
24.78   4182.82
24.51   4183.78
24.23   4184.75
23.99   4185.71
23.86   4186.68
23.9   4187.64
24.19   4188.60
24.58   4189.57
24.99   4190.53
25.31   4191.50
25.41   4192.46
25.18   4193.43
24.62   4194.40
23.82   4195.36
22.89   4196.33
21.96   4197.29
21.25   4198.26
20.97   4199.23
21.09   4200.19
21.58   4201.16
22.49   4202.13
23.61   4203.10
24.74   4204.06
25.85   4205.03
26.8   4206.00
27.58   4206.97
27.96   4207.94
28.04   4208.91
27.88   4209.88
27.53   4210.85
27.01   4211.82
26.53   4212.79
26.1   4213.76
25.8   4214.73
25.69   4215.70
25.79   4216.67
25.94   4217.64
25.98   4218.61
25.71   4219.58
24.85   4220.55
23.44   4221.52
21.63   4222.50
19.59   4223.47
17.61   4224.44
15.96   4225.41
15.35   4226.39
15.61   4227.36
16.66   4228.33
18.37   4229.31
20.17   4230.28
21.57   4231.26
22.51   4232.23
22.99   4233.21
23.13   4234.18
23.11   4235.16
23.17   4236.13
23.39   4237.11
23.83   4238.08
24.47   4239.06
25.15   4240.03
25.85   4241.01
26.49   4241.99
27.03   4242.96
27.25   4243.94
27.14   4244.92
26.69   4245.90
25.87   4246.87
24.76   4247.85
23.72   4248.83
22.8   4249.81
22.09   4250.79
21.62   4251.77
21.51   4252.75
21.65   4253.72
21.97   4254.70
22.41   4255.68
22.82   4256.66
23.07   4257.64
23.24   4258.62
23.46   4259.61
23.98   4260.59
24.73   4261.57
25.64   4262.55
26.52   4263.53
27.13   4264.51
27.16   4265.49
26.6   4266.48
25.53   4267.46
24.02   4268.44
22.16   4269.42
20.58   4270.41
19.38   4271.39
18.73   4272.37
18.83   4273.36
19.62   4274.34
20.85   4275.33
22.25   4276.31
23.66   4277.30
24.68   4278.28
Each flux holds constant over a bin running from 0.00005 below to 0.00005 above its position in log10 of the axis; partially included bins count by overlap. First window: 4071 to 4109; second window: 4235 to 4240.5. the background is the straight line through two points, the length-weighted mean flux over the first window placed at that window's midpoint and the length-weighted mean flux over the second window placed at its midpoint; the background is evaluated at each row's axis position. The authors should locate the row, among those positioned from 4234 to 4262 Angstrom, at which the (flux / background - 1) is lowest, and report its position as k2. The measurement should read 4252.75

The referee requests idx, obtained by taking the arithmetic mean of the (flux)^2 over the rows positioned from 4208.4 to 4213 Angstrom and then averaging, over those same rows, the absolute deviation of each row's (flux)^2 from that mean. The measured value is 27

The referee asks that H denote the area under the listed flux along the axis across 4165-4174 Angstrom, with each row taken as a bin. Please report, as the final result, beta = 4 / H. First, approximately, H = 224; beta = 0.0179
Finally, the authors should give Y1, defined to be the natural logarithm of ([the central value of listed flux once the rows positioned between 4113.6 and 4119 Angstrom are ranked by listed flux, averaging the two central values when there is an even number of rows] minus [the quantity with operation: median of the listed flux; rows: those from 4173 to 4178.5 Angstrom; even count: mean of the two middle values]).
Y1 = 0.9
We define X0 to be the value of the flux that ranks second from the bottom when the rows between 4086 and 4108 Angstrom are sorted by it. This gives 23.3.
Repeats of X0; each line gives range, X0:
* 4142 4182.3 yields 21.62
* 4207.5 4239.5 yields 15.61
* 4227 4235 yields 16.66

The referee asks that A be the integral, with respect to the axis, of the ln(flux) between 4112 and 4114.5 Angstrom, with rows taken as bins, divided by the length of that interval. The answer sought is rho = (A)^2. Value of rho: 10.6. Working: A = 3.26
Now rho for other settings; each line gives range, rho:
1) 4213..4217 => 10.6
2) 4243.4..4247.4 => 10.8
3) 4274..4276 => 9.1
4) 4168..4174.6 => 10.2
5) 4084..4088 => 11.2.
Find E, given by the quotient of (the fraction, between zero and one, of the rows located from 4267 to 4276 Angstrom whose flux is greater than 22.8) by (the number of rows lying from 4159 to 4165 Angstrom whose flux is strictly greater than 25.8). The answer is 0.04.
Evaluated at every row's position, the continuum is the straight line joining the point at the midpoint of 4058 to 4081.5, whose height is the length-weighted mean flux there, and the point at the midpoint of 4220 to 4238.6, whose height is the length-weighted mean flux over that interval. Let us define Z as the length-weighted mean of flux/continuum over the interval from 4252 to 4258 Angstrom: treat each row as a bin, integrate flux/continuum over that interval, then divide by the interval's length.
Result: 1.08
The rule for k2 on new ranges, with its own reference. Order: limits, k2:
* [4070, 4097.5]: 4070.70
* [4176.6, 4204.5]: 4199.23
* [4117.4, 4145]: 4144.47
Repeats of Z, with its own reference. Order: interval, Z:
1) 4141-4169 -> 1.17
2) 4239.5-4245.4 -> 1.28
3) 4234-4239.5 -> 1.14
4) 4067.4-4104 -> 1.16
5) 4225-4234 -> 0.92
